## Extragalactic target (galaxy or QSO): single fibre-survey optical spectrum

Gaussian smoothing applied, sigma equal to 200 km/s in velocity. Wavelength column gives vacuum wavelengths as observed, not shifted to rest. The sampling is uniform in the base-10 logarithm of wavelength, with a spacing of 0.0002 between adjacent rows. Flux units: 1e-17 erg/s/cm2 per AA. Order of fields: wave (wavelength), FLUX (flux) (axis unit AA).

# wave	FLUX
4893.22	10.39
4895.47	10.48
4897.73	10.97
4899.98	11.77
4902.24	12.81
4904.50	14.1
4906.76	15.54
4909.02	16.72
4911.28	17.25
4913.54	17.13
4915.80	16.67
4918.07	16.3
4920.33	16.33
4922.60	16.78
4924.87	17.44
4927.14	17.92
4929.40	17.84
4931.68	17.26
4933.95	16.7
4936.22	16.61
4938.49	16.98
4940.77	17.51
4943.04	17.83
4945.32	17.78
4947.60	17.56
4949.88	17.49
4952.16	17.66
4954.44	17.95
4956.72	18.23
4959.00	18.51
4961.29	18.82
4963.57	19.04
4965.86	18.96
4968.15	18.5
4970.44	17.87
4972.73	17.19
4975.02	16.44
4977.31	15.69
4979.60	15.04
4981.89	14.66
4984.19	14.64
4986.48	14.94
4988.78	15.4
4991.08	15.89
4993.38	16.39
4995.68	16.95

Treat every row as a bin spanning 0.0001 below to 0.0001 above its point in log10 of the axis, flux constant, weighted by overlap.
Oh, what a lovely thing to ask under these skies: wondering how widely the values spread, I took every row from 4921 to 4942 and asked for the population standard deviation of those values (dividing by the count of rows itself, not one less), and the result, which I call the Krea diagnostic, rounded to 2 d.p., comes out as 0.46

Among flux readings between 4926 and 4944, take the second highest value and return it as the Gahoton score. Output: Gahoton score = 17.84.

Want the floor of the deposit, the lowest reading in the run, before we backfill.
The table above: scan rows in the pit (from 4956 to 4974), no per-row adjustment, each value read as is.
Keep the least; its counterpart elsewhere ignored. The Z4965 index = 17.19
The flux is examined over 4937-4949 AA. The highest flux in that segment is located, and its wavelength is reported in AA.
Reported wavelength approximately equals 4943.04 AA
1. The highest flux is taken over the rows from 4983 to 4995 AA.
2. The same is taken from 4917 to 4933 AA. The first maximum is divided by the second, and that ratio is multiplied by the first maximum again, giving 15.0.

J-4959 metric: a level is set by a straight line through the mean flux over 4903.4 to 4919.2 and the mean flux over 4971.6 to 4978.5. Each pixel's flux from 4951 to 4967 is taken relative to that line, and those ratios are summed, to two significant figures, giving 7.9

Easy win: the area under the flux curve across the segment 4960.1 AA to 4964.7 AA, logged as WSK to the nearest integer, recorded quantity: 87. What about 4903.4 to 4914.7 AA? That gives 183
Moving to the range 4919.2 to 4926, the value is 115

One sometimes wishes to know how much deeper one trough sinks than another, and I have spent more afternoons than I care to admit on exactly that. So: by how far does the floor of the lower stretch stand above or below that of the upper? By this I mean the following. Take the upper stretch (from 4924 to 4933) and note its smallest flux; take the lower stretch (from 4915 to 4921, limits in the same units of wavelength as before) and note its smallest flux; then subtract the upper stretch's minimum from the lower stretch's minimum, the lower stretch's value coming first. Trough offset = -1.0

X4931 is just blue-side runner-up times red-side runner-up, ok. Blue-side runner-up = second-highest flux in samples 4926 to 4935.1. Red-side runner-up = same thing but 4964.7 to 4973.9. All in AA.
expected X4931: 330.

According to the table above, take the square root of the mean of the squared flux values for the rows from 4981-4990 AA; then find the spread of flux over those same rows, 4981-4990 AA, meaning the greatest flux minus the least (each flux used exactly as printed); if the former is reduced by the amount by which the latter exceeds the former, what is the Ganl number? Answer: 29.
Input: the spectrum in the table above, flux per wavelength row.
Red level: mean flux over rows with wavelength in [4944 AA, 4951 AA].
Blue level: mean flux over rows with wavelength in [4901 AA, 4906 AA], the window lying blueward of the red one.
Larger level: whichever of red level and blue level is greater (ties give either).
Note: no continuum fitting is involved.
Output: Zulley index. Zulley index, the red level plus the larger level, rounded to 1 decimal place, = 35.2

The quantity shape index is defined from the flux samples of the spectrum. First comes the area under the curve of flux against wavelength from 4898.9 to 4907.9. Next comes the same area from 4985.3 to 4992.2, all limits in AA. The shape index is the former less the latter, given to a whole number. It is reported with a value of 16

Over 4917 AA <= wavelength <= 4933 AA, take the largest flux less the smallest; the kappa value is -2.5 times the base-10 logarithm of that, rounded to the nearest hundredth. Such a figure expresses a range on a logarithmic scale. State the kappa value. -0.52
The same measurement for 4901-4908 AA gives -1.09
